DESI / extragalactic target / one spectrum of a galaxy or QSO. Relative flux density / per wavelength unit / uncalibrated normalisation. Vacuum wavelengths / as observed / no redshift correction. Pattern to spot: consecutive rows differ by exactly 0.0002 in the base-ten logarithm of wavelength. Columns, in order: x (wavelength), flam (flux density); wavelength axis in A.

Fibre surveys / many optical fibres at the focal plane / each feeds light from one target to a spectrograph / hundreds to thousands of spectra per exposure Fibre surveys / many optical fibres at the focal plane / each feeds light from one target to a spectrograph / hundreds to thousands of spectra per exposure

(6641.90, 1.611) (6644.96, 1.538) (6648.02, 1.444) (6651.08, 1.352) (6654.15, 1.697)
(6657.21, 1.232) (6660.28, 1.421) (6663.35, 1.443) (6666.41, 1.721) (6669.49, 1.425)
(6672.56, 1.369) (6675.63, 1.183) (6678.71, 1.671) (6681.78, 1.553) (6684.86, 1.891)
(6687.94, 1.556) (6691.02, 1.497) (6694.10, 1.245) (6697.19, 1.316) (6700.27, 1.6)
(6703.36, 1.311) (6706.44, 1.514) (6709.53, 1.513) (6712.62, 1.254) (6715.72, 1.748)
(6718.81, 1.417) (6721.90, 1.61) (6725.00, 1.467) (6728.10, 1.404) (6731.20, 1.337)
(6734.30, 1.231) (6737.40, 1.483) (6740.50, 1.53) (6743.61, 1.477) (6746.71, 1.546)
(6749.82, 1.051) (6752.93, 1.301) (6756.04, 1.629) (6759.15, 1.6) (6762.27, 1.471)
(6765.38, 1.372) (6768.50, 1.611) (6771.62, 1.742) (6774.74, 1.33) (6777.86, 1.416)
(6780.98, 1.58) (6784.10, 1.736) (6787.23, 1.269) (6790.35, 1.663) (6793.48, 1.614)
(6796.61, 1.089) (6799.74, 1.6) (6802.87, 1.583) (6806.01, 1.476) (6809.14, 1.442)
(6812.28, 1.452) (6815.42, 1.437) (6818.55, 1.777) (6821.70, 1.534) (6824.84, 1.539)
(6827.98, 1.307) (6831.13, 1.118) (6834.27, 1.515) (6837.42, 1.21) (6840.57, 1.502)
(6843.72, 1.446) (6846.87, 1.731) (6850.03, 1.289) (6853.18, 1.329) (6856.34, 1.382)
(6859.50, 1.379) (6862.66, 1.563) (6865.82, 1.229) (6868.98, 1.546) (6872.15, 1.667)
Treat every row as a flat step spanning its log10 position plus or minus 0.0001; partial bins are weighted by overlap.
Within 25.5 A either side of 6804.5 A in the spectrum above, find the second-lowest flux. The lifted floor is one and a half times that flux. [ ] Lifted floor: 1.90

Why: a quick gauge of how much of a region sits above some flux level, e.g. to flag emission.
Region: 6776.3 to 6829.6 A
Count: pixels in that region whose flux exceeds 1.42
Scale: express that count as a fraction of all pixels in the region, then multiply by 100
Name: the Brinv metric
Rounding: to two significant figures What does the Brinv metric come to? 76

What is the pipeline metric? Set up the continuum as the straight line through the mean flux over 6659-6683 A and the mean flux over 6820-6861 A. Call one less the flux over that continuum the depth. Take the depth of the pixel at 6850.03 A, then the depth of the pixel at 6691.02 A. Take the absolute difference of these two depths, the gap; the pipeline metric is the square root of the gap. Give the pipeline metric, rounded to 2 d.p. 0.32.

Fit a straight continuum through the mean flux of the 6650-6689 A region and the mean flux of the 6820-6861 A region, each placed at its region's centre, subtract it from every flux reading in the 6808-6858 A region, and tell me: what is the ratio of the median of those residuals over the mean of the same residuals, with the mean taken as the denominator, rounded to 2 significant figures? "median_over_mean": 0.88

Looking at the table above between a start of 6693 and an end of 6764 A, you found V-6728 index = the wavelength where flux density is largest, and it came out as 6715.72 A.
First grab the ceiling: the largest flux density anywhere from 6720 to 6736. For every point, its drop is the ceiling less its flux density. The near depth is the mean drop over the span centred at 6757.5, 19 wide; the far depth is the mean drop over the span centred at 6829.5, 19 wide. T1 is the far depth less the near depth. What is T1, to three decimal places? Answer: 0.034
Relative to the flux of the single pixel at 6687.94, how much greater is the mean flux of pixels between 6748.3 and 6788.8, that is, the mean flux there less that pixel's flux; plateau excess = -0.1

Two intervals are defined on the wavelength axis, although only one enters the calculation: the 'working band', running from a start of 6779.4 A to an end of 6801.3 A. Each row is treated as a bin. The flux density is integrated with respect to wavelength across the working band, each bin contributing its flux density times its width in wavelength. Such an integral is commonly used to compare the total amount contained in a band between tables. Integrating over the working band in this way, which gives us 33.0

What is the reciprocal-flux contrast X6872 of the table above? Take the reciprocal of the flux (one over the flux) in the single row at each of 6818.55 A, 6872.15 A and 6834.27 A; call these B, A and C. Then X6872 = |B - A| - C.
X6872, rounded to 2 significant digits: -0.62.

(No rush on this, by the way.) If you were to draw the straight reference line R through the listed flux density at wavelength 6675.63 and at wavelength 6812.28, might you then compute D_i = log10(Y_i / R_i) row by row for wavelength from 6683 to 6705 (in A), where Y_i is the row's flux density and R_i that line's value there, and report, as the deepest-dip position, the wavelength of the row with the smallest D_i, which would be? 6694.10 A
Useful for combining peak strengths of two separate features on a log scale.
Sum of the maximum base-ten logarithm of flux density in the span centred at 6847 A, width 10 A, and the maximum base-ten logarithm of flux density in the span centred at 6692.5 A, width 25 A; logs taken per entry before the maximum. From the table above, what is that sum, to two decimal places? 0.51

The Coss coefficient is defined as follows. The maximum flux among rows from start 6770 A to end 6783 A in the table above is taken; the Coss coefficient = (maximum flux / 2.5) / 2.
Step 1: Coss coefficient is 0.348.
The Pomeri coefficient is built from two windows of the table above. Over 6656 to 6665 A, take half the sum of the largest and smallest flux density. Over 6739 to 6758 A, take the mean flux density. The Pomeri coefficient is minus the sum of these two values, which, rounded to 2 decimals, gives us -2.76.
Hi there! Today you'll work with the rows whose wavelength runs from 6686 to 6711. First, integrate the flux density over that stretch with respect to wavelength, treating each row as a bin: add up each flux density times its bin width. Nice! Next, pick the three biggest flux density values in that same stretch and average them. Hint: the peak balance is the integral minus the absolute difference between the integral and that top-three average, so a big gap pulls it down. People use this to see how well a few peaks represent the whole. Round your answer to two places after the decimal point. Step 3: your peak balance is 1.56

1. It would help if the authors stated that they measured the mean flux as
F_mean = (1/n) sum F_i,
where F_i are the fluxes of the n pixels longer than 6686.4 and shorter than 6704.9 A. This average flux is 1.42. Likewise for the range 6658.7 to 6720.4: 1.48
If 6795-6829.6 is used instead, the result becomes 1.48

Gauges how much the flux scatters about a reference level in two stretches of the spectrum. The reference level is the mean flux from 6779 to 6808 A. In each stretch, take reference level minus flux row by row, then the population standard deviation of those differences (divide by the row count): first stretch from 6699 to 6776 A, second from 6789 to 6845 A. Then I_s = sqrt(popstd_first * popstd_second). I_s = 0.168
